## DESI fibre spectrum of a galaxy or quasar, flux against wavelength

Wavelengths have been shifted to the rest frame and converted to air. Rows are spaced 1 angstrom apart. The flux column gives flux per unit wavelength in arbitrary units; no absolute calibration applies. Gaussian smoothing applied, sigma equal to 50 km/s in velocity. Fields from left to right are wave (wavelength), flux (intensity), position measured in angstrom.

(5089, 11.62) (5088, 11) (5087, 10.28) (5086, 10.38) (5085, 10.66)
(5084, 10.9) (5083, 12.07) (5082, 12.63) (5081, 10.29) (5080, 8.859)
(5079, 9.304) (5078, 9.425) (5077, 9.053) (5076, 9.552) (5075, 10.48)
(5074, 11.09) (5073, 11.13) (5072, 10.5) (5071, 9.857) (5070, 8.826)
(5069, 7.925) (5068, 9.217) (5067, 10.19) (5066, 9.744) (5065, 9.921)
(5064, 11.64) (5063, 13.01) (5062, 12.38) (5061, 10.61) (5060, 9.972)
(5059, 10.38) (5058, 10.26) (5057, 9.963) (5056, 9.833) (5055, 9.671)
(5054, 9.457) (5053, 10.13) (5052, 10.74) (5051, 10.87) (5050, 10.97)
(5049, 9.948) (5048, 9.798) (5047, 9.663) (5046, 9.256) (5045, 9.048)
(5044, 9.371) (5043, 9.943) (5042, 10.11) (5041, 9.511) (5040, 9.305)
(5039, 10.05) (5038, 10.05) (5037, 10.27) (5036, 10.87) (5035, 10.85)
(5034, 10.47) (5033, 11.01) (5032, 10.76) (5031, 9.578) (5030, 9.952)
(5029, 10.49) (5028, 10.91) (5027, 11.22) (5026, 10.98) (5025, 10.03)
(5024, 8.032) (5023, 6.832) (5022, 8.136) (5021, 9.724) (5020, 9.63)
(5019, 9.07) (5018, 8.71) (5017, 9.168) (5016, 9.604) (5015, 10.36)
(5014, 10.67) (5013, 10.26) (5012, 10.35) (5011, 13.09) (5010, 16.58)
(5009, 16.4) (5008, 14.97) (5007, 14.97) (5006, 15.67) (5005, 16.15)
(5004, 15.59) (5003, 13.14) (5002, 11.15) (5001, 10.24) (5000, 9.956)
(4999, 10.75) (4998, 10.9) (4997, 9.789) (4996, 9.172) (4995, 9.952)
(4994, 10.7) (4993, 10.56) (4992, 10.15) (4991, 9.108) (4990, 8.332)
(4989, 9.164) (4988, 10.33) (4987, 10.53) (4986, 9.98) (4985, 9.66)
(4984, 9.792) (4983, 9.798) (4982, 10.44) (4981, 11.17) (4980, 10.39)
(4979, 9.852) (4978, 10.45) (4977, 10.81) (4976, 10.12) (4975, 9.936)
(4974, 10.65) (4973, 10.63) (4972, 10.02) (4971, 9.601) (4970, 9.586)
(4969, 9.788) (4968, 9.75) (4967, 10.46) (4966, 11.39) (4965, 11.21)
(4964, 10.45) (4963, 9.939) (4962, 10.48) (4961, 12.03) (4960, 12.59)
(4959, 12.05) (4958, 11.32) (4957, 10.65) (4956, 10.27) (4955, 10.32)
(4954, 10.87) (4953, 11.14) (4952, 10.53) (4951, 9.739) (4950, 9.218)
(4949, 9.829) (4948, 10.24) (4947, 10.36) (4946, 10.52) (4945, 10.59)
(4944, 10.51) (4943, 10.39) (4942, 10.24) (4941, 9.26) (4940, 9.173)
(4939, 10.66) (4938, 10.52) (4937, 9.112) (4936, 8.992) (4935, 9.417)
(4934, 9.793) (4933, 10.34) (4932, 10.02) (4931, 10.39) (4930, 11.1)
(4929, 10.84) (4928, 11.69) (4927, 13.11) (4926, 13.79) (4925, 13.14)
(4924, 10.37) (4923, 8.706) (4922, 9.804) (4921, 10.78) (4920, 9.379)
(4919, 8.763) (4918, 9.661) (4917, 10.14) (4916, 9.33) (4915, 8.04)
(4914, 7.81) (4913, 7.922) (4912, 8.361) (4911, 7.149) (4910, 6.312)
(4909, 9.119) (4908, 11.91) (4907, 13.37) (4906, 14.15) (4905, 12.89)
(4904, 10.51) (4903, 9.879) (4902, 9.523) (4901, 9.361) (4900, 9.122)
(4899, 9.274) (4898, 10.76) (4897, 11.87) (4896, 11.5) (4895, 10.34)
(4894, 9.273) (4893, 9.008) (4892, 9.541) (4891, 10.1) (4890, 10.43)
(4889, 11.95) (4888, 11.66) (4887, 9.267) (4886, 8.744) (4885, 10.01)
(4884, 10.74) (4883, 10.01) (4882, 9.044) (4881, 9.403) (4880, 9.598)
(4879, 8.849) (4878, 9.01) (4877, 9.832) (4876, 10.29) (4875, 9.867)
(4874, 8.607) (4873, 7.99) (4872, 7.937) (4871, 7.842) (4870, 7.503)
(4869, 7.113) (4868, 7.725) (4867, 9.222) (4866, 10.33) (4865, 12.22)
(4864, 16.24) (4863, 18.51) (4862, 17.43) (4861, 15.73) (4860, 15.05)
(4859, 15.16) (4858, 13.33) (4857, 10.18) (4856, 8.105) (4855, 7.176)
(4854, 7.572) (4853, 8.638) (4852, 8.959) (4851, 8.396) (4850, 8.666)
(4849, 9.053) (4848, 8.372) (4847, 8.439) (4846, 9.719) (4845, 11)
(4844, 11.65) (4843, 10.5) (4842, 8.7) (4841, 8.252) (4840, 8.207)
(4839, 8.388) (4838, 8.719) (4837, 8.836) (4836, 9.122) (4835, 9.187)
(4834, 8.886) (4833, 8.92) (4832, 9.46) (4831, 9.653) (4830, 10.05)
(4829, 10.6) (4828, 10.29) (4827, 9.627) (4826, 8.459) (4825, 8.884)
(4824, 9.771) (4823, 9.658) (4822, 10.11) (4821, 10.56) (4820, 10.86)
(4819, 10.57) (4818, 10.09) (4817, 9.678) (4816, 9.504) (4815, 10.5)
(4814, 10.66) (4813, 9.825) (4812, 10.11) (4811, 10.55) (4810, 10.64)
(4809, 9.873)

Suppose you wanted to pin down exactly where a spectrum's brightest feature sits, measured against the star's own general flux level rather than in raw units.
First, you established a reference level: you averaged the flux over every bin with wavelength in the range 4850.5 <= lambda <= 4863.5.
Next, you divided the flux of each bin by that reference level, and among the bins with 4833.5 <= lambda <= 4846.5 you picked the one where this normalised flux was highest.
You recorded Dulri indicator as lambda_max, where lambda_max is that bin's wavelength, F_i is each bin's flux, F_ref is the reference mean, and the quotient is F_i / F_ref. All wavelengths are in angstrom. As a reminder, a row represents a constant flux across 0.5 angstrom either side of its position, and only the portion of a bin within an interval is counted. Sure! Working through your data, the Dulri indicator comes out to 4844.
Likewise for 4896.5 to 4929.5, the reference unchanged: 4906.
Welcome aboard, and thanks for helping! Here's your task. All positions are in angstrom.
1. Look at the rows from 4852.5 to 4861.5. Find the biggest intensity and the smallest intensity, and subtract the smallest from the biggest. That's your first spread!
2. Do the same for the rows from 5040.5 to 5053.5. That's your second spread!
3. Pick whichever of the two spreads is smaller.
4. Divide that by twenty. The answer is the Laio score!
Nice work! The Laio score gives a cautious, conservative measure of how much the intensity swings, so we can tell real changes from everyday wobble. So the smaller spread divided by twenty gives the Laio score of 0.10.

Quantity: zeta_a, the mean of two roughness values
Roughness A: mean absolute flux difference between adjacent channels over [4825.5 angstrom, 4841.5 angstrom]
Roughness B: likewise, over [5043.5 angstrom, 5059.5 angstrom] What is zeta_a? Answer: 0.33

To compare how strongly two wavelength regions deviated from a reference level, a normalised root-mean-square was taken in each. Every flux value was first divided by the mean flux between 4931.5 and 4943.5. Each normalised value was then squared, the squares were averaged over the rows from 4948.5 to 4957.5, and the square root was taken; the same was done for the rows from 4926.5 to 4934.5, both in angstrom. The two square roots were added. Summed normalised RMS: 2.16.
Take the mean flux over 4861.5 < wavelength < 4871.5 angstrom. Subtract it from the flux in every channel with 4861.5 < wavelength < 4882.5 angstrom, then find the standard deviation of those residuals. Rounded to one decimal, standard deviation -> 3.2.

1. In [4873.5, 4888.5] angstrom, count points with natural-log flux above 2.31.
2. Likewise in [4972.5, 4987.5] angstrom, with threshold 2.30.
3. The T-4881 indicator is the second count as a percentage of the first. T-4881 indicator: 333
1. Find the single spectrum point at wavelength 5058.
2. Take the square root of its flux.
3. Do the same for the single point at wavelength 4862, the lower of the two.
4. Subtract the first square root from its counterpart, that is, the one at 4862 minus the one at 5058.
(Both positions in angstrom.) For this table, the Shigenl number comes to 1.0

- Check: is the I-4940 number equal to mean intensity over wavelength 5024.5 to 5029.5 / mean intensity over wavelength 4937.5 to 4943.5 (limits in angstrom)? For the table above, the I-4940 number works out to 1.1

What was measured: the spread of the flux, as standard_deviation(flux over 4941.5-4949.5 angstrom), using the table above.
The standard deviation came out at 0.2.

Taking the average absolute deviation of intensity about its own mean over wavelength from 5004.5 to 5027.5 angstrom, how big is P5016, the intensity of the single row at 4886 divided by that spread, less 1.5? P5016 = 2.0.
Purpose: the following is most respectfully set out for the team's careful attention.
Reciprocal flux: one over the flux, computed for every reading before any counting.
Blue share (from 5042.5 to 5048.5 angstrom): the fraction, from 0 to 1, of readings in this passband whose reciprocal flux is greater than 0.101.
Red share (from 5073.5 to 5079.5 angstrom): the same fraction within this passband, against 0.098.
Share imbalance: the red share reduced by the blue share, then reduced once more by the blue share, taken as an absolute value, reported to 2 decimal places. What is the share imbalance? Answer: 1.00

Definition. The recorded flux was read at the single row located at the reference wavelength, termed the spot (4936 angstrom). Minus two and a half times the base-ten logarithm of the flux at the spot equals -2.38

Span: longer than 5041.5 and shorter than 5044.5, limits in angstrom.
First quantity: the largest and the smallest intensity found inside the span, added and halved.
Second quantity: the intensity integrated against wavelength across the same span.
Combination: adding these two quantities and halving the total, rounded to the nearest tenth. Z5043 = 19.6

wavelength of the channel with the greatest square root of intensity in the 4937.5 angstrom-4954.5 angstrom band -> 4953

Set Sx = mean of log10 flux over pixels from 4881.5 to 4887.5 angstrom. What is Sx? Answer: 0.98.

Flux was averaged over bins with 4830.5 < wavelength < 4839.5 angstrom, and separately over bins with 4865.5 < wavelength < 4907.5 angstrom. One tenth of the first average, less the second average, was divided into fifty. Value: -5.6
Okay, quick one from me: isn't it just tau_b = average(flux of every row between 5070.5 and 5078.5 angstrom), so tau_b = 10.1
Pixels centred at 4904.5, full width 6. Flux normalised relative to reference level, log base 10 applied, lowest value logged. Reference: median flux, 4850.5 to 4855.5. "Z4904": 0.05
